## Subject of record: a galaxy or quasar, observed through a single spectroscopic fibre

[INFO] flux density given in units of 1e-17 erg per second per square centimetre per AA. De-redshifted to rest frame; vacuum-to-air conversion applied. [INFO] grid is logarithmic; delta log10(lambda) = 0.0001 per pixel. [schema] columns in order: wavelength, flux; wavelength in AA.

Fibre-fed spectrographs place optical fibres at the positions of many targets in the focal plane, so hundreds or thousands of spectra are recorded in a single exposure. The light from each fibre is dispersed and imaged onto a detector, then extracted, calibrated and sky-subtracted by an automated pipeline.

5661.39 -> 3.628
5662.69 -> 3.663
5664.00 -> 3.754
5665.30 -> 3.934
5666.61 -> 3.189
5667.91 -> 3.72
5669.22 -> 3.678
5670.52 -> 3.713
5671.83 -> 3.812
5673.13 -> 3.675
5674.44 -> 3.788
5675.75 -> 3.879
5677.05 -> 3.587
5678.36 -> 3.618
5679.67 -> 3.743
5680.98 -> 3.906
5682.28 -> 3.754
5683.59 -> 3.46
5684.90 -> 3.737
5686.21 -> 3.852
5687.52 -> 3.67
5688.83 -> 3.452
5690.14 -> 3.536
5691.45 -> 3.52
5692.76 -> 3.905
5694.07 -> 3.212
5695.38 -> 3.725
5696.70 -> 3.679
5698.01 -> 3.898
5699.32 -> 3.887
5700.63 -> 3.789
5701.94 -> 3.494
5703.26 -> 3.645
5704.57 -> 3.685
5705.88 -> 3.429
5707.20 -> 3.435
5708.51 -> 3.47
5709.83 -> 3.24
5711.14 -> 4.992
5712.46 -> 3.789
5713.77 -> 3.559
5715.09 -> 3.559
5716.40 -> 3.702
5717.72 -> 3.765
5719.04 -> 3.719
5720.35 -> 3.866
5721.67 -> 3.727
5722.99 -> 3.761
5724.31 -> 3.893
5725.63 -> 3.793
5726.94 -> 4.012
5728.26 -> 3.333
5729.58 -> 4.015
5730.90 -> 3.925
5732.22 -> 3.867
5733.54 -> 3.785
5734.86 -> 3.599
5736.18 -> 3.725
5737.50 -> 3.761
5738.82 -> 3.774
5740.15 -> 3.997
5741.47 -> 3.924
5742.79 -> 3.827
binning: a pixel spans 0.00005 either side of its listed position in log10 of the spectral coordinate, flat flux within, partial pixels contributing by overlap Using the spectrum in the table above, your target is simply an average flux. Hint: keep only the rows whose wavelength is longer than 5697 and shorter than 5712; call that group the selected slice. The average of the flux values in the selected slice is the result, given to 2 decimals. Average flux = 3.72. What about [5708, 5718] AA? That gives 3.76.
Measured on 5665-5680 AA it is 3.69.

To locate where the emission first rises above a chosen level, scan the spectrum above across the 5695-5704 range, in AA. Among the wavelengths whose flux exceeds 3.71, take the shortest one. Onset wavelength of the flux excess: 5695.38 AA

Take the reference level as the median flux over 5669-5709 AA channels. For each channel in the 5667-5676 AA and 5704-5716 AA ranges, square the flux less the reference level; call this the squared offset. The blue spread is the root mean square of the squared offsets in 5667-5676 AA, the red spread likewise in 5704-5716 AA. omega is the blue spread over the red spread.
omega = 0.0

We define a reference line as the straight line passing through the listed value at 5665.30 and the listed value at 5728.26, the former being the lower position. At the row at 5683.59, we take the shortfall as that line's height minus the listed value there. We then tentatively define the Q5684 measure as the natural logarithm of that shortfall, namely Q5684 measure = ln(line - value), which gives -1.2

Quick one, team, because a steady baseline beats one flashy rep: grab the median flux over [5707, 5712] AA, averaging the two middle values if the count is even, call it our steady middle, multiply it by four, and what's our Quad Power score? 13.8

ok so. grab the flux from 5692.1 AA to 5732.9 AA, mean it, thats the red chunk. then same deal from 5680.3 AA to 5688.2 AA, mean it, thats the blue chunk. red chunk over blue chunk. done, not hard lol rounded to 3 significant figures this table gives 1.00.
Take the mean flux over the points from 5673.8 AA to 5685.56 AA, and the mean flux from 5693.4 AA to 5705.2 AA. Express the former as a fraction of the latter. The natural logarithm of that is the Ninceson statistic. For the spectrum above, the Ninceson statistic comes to 0.014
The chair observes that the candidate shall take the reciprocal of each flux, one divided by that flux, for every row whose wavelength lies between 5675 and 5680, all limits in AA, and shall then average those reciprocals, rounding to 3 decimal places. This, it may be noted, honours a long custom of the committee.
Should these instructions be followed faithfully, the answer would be 0.270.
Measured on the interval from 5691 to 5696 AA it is 0.280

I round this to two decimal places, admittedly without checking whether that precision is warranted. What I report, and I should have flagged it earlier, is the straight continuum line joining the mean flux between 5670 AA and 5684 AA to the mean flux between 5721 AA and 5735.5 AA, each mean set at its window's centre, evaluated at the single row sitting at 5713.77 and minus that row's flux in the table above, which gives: 0.21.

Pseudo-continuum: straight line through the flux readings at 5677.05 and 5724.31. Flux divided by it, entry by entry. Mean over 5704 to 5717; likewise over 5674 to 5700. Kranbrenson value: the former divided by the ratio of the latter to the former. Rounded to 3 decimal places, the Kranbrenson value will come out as 0.929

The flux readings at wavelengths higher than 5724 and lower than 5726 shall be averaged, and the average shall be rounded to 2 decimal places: 3.84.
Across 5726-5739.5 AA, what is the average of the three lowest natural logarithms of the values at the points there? 1.27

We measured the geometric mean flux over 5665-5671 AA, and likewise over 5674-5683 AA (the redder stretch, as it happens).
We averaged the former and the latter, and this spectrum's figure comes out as 3.70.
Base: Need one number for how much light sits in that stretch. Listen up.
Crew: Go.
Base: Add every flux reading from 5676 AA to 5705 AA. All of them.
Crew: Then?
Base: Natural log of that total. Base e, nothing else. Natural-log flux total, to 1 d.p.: 4.4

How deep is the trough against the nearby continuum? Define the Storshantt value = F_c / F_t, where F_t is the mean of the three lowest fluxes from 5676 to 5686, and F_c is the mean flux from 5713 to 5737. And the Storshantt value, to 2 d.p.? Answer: 1.06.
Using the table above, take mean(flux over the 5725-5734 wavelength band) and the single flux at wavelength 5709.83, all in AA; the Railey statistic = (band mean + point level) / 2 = 3.53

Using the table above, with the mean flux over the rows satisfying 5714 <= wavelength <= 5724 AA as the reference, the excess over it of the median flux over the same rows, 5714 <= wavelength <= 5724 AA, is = 0.00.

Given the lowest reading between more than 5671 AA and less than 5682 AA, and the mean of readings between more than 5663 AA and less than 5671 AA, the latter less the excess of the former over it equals 3.74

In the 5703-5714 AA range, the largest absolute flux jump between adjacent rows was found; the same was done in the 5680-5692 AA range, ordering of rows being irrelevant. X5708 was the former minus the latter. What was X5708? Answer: 1.5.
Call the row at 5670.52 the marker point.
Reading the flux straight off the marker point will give 3.713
